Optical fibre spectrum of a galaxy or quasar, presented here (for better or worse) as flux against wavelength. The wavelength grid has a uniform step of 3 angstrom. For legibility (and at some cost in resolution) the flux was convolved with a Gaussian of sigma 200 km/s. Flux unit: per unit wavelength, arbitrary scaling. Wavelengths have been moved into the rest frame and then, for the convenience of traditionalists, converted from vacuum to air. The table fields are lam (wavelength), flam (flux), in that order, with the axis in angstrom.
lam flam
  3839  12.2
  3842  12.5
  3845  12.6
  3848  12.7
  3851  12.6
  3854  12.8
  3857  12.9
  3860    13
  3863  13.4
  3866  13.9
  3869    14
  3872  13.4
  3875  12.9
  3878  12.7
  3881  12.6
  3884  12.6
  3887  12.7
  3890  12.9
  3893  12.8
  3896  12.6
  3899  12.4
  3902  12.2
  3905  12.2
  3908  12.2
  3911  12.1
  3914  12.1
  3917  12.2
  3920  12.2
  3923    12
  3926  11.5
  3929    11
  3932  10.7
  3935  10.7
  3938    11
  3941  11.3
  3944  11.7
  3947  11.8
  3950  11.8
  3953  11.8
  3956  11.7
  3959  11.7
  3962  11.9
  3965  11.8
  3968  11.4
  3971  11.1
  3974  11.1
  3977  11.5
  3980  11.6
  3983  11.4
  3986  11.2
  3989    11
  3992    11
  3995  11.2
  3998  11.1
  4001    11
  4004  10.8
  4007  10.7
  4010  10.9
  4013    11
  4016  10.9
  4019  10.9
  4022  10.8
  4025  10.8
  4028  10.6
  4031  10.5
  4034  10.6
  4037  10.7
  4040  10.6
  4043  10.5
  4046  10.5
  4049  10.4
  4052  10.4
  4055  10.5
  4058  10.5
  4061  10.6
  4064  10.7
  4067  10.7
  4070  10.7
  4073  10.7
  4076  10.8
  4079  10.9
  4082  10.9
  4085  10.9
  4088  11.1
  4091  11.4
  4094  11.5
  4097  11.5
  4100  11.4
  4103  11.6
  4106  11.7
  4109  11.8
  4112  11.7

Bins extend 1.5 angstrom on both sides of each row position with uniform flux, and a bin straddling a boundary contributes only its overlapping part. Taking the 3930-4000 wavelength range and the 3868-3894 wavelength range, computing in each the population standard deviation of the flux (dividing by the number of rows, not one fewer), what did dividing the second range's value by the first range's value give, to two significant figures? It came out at 1.2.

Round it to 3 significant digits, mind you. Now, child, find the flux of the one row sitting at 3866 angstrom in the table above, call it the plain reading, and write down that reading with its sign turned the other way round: -13.9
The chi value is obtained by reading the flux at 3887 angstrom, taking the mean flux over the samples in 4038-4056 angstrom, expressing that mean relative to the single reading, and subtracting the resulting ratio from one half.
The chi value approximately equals -0.33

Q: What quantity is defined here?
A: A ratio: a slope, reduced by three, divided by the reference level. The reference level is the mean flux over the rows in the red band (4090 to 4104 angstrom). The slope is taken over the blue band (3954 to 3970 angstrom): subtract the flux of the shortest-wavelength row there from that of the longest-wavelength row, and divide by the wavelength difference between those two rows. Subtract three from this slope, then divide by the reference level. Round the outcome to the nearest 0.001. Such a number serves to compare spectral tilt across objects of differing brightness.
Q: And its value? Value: -0.264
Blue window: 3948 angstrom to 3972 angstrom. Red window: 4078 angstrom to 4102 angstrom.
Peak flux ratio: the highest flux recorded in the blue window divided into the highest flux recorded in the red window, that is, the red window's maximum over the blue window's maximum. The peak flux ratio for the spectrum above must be 0.97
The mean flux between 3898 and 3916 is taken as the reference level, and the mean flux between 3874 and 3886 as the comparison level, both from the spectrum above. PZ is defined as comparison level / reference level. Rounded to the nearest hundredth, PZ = 1.04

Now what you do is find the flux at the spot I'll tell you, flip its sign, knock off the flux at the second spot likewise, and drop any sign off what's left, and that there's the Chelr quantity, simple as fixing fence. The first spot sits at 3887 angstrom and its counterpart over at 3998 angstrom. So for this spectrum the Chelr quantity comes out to 23.8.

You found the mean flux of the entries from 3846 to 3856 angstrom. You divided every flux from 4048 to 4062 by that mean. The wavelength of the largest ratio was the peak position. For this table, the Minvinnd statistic 4061 angstrom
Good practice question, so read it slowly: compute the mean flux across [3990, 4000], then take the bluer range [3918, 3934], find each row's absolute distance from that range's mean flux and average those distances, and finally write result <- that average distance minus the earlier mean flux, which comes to -10.6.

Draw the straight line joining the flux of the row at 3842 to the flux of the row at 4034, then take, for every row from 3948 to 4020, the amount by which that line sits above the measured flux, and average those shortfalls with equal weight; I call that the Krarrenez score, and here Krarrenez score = -0.18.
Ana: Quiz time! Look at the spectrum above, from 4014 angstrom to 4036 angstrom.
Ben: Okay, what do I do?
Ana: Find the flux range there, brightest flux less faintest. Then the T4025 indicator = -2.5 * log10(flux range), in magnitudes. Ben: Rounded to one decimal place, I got 1.0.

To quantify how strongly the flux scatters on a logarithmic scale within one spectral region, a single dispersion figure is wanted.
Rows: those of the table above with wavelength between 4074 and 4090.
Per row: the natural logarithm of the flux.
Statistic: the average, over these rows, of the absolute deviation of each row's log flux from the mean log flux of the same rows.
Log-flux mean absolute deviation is 0.0066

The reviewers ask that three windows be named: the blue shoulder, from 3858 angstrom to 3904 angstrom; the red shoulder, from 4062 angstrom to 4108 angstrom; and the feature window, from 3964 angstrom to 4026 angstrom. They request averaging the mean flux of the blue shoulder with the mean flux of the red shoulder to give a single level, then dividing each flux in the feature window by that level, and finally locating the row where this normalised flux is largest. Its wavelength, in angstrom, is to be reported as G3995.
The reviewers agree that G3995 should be 3965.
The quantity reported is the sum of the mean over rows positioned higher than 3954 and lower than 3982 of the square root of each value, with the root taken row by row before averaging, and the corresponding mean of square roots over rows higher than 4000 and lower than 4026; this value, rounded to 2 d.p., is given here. 6.69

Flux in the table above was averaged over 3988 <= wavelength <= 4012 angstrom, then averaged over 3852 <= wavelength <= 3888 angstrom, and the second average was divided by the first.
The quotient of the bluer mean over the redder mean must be 1.19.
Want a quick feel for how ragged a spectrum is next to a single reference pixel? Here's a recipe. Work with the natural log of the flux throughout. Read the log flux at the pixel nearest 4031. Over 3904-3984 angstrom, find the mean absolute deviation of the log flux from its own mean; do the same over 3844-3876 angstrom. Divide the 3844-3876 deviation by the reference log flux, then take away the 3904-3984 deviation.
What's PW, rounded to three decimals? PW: -0.019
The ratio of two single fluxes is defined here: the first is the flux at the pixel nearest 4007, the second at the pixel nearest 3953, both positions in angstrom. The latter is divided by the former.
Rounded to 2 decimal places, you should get 1.10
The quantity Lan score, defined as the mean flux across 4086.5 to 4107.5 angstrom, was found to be 11.5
